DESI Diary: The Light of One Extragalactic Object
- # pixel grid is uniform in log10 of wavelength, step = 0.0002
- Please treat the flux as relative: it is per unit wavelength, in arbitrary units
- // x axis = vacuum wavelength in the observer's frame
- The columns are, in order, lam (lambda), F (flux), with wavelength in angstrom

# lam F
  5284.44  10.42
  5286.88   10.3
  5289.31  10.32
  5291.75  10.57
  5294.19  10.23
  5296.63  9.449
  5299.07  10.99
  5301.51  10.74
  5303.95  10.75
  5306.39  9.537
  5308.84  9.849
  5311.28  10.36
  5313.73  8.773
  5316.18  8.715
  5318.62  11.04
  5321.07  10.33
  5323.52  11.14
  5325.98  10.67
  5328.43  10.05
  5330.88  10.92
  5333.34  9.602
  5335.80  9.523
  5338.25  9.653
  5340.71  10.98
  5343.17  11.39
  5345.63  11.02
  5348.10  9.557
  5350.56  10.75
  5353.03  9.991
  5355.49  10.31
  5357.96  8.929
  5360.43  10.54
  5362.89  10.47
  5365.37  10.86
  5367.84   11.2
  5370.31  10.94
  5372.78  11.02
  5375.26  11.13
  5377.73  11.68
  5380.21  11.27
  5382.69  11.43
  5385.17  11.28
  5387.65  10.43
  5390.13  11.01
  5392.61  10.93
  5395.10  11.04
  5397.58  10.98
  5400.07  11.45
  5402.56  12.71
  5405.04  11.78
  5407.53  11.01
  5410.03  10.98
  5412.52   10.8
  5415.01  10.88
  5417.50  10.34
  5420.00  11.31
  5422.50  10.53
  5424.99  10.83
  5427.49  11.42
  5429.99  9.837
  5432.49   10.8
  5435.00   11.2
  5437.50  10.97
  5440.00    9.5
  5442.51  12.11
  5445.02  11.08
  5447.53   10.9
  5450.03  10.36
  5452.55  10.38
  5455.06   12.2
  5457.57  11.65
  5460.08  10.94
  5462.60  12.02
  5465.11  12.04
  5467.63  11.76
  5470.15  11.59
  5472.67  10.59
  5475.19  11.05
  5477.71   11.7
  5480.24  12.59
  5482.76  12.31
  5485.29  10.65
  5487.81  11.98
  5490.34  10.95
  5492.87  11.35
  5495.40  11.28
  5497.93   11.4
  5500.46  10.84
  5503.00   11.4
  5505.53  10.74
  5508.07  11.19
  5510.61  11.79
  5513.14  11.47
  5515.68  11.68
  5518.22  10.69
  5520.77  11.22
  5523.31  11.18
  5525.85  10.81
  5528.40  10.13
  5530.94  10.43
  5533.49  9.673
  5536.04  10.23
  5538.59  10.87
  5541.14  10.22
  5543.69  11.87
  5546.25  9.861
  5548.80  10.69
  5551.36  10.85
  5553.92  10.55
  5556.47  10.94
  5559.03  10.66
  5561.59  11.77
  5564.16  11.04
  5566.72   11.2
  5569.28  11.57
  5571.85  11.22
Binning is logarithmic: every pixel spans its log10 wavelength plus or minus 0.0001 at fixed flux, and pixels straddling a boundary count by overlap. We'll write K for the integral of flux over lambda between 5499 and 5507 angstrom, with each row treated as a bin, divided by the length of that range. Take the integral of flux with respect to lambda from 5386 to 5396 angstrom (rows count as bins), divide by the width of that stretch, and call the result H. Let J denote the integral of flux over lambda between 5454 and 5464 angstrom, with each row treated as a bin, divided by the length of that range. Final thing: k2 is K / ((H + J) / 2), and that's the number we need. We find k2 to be 0.98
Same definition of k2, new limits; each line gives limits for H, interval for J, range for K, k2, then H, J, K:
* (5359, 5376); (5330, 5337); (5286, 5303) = 1.00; 10.9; 9.96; 10.4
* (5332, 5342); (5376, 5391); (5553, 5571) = 1.05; 10.0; 11.19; 11.1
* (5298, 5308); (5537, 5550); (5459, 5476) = 1.08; 10.5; 10.69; 11.4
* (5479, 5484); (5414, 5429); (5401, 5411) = 1.00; 12.5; 10.87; 11.6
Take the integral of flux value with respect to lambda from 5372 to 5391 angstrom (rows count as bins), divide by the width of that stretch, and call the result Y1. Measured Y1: 11.2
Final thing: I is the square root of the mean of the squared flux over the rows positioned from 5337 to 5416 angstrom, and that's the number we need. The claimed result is 10.9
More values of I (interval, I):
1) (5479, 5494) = 11.7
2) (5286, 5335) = 10.2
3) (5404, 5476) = 11.1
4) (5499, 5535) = 11.0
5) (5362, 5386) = 11.1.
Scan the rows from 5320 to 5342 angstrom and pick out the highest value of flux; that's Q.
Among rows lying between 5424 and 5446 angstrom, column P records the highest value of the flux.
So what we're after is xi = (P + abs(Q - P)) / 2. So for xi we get 6.5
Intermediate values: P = 12.11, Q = 11.14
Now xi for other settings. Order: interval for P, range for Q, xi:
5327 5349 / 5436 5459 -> 6.1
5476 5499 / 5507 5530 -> 6.7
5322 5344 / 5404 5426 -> 5.9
